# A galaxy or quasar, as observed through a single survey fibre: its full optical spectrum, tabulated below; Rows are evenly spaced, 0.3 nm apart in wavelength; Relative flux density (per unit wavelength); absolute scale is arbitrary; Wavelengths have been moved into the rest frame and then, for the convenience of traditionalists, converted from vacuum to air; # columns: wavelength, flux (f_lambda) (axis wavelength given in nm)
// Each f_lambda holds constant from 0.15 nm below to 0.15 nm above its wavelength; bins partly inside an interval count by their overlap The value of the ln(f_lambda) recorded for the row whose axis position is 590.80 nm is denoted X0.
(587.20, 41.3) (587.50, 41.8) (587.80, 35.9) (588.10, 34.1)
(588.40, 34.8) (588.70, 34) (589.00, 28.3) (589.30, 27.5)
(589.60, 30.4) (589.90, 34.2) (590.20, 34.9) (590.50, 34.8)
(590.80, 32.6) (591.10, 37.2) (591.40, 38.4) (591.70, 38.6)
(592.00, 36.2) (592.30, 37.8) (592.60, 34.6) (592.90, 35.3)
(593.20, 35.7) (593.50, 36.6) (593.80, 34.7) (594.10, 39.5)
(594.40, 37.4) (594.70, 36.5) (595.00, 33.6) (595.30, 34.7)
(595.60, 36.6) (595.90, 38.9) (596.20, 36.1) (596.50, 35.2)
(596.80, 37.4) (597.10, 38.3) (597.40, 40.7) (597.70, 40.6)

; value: 3.48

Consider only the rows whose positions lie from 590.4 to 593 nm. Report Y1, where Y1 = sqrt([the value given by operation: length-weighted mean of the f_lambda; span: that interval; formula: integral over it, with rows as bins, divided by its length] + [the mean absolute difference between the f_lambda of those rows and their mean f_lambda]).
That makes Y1 6.15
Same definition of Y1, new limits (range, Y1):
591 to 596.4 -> 6.15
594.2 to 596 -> 6.14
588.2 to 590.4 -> 5.91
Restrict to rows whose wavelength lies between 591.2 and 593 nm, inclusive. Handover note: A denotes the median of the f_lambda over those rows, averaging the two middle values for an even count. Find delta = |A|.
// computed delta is 37.0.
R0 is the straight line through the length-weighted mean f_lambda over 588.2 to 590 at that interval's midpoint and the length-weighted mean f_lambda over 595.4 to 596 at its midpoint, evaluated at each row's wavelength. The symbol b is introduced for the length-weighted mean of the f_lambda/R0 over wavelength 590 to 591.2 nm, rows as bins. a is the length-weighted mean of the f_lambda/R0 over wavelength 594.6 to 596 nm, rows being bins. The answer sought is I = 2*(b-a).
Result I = 0.17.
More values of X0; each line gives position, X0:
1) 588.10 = 3.53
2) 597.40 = 3.71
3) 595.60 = 3.60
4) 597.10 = 3.65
